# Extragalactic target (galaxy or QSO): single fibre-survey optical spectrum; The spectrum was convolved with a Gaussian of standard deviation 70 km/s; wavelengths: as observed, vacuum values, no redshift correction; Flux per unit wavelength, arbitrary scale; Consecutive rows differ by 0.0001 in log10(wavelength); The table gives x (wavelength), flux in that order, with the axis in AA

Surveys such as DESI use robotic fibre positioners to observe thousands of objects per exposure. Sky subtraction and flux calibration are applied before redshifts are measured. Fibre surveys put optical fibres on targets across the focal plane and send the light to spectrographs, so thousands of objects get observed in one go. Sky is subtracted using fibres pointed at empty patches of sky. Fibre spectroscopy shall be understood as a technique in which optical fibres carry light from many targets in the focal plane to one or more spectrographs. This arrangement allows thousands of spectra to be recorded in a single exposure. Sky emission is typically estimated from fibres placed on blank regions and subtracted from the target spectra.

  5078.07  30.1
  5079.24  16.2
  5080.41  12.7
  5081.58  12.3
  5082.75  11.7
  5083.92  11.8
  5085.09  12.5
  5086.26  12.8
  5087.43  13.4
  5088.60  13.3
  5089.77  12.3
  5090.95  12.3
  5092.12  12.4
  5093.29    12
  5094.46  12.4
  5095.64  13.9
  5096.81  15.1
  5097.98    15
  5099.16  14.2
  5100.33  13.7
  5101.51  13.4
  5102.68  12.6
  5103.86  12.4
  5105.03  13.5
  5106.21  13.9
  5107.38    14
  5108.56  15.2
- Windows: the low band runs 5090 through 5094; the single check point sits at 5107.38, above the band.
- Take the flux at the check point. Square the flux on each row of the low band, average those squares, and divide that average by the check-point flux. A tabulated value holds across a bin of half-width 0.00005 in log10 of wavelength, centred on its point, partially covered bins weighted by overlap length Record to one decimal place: 10.7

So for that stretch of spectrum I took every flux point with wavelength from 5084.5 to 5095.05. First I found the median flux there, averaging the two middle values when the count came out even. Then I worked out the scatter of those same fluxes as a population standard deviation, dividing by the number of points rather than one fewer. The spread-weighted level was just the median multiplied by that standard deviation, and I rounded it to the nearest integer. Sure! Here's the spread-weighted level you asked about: 6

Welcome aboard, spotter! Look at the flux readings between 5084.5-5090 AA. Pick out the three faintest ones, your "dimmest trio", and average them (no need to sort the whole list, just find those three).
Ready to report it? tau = 12.5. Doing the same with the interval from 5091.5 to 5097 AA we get 12.3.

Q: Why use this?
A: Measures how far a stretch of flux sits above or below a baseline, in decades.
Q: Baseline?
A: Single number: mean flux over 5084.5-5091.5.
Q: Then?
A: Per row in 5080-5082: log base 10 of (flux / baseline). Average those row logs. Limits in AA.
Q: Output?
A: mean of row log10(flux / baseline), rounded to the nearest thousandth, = -0.009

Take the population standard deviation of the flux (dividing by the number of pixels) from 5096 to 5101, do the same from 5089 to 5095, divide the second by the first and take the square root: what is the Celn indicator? 0.50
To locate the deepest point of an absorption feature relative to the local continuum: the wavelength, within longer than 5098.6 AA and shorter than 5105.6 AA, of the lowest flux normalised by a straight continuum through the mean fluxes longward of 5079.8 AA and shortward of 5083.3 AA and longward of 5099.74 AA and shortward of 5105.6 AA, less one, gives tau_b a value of 5103.86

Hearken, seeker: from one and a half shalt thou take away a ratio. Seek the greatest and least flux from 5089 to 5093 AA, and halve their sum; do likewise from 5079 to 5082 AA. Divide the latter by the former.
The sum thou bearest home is 0.35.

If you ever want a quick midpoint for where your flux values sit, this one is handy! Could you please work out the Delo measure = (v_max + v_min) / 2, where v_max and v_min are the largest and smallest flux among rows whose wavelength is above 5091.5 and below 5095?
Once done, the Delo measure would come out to 12.2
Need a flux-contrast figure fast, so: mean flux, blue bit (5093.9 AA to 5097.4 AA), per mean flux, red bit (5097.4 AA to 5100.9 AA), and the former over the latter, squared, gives 0.93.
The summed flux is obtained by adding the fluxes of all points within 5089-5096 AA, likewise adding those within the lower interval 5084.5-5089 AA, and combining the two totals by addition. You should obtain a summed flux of 127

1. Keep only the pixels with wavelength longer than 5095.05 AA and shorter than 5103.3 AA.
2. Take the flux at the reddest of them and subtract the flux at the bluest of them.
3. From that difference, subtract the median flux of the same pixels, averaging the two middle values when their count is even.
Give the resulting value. -15.2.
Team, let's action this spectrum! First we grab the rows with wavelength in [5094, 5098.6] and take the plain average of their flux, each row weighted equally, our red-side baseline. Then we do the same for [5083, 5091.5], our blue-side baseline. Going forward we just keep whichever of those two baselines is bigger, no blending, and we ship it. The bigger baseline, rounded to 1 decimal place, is 14.1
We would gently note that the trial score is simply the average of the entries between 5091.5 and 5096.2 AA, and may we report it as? 12.7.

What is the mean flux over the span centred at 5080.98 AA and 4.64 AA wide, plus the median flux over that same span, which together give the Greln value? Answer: 25.73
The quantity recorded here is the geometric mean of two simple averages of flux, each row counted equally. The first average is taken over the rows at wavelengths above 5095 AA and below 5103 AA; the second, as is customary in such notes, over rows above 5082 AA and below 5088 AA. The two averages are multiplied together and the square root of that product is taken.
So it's 13.2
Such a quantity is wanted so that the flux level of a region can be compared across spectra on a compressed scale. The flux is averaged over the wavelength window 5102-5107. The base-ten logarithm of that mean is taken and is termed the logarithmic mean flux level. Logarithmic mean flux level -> 1.12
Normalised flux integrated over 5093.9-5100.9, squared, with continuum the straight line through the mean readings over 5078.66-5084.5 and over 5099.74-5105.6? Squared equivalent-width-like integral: 57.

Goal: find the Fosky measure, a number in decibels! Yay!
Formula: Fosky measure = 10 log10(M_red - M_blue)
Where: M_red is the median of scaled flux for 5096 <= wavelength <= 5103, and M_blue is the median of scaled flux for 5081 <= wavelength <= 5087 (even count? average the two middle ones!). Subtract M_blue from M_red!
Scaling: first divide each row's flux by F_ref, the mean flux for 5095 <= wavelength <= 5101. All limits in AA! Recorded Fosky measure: -9.4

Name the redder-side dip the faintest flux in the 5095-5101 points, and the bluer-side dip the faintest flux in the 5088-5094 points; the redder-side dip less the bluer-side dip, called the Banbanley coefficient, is 1.7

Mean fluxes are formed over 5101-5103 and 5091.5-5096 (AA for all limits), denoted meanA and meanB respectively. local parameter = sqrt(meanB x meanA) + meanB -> 25.5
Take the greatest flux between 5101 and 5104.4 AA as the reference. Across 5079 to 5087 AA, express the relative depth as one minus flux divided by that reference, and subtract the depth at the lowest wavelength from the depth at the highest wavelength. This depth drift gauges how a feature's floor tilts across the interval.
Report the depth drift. 0.25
